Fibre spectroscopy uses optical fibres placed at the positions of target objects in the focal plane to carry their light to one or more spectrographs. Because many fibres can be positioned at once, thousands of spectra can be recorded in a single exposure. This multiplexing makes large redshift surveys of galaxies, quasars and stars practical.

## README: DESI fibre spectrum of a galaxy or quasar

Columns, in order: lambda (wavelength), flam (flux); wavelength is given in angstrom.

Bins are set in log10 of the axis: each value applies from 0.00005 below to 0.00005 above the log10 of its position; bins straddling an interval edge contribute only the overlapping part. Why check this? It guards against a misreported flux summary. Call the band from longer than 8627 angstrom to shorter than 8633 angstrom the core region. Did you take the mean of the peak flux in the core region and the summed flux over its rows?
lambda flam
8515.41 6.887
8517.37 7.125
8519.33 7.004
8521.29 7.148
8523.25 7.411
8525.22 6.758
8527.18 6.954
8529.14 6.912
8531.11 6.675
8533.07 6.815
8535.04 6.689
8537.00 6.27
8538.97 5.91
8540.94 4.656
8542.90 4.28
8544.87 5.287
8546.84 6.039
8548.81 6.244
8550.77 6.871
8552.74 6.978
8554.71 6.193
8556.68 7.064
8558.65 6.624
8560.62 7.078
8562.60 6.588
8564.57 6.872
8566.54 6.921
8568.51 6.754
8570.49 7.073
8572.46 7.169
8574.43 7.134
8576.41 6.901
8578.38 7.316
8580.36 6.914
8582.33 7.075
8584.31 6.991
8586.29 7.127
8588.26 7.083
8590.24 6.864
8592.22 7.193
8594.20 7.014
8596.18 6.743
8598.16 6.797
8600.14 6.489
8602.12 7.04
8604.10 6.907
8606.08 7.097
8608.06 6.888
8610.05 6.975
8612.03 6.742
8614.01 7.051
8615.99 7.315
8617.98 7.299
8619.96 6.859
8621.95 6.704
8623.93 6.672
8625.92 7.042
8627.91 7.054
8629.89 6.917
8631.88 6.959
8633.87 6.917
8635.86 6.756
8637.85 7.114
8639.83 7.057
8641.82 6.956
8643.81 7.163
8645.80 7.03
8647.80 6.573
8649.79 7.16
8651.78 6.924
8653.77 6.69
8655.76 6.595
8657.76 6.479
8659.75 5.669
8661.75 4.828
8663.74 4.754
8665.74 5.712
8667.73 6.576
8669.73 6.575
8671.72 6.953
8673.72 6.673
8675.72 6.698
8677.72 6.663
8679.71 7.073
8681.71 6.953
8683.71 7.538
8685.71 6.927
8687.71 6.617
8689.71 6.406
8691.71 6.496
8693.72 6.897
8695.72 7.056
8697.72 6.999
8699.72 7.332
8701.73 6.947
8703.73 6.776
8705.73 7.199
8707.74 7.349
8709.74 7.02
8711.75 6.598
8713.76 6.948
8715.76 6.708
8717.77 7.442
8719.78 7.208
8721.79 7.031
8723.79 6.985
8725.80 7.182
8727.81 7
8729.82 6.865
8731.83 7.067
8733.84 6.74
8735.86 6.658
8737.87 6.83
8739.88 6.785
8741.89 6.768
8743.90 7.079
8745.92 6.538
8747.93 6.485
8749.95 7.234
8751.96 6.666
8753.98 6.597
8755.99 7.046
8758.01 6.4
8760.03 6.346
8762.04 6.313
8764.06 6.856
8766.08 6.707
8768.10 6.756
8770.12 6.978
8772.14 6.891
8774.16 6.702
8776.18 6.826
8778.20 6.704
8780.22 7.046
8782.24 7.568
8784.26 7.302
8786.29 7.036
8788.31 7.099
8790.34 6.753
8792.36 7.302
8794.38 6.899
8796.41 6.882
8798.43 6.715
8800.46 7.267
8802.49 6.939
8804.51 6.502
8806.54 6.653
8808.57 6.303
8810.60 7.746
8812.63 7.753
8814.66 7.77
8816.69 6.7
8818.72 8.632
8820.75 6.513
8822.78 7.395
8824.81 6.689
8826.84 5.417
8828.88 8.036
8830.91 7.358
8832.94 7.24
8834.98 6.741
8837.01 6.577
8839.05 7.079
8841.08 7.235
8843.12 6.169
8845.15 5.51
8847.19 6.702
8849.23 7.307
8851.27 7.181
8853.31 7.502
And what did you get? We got 14.0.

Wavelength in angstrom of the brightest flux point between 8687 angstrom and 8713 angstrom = 8707.74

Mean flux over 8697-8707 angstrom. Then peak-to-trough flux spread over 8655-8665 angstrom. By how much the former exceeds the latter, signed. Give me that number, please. 5.2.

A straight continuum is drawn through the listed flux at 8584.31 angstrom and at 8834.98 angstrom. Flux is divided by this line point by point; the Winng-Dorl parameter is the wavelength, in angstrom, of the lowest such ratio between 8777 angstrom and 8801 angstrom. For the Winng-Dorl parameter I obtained 8778.20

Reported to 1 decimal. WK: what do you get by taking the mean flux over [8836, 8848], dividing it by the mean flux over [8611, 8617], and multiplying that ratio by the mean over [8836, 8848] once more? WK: 6.1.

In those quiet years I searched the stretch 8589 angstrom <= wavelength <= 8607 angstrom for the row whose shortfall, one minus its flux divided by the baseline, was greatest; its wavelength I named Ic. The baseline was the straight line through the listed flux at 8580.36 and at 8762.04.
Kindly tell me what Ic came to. 8600.14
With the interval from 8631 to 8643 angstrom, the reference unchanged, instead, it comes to 8635.86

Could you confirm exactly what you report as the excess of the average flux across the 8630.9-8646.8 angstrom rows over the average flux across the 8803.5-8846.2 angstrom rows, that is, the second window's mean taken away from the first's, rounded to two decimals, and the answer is 0.04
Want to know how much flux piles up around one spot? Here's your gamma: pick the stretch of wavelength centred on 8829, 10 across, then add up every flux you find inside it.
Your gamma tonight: 34.7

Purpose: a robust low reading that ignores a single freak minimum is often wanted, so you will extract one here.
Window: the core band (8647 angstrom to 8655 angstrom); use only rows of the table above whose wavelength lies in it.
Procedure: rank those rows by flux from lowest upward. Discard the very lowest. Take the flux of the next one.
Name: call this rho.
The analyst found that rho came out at 6.69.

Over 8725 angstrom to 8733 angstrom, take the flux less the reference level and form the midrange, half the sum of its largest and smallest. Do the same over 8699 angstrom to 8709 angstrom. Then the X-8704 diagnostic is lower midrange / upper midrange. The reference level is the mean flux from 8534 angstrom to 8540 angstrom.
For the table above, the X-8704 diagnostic 1.1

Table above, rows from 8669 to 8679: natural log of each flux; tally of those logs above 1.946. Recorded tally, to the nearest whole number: 0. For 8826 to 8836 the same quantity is 3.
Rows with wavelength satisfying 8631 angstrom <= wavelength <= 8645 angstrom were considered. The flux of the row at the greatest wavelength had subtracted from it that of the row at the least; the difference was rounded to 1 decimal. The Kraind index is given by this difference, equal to 0.2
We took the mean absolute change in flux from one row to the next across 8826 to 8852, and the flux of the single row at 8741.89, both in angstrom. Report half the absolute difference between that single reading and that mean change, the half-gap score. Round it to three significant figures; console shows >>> 3.03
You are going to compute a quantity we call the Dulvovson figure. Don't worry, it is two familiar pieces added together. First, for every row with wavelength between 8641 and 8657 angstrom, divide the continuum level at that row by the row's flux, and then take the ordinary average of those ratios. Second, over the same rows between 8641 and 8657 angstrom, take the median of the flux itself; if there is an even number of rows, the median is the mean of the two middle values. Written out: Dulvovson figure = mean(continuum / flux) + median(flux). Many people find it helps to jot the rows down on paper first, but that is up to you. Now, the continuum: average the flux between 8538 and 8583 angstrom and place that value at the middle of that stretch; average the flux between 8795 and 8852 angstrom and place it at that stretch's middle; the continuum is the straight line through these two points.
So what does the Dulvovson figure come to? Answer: 7.91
